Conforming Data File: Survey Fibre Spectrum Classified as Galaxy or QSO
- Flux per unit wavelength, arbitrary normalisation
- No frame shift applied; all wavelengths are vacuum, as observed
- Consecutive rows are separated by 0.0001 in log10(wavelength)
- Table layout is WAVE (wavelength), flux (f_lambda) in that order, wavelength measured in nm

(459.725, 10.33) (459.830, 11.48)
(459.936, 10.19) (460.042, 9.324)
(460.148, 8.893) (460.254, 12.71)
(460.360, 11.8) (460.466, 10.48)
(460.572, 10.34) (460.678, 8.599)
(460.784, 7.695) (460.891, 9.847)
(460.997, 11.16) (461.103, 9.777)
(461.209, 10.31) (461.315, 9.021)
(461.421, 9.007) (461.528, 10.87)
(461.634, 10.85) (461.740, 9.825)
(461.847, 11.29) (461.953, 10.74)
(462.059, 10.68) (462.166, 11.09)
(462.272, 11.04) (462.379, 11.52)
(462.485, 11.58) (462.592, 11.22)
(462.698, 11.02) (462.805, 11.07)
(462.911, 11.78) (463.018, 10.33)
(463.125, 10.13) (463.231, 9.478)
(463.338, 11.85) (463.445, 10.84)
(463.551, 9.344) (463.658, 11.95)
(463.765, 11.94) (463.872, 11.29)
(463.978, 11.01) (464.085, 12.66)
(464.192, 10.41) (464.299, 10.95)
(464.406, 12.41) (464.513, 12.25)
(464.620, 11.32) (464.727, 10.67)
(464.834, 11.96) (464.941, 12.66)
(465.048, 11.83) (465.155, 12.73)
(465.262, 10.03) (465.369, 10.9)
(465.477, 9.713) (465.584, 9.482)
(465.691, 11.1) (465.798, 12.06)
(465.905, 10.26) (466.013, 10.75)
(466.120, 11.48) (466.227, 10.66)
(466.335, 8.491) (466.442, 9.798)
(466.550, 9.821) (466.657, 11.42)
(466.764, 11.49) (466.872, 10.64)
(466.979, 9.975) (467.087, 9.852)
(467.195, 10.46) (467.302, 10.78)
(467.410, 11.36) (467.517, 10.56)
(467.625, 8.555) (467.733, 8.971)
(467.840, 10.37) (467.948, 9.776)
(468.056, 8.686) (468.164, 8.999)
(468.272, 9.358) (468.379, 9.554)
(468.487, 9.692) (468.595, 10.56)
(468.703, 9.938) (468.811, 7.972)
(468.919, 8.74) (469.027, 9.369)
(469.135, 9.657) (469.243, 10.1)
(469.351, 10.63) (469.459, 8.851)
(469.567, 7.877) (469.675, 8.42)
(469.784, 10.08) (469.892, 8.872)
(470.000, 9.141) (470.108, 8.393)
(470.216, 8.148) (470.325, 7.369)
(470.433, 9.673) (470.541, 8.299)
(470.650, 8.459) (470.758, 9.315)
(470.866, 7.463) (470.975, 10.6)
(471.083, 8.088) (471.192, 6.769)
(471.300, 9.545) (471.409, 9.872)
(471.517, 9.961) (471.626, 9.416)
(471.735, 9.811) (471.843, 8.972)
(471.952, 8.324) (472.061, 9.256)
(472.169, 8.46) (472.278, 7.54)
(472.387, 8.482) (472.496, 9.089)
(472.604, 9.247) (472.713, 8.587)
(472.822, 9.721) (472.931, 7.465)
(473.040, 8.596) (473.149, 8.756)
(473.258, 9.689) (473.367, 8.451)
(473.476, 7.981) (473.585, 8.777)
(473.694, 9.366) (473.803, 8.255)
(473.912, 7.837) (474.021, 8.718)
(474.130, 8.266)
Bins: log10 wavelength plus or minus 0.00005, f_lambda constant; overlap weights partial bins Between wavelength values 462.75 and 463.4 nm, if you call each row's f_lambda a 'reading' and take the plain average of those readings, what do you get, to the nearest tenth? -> 10.8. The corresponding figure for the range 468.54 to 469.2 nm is 9.4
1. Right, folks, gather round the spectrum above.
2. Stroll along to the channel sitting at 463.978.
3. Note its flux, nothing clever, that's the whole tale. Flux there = 11.01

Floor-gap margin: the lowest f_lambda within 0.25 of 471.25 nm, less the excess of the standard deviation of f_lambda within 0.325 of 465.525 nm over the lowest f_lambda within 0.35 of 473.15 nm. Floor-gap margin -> 13.3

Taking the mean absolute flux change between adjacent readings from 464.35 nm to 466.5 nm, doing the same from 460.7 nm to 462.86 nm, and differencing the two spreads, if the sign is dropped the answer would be 0.37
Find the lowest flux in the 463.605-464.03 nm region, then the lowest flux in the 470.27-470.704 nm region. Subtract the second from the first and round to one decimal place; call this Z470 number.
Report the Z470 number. 3.6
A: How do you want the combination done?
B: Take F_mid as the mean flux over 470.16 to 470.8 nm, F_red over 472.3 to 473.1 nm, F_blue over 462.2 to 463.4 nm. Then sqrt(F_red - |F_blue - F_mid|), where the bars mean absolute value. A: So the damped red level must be 2.5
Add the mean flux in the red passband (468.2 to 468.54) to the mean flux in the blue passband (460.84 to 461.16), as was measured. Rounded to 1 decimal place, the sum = 19.8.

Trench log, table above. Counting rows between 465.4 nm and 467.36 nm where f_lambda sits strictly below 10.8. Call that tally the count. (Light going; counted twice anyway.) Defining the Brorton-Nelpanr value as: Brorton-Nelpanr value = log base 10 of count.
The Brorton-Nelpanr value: 1.1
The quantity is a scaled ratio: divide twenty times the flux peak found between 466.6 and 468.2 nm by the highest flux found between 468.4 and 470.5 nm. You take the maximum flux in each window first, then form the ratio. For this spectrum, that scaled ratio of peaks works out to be 21.6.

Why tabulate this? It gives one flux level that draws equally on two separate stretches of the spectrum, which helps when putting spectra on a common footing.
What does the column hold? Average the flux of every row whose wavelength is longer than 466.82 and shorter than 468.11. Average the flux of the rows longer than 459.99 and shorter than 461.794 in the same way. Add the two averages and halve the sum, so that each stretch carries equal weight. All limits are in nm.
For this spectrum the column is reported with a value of 10.0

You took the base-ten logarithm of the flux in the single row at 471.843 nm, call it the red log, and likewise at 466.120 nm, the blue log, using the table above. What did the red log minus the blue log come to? -0.11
